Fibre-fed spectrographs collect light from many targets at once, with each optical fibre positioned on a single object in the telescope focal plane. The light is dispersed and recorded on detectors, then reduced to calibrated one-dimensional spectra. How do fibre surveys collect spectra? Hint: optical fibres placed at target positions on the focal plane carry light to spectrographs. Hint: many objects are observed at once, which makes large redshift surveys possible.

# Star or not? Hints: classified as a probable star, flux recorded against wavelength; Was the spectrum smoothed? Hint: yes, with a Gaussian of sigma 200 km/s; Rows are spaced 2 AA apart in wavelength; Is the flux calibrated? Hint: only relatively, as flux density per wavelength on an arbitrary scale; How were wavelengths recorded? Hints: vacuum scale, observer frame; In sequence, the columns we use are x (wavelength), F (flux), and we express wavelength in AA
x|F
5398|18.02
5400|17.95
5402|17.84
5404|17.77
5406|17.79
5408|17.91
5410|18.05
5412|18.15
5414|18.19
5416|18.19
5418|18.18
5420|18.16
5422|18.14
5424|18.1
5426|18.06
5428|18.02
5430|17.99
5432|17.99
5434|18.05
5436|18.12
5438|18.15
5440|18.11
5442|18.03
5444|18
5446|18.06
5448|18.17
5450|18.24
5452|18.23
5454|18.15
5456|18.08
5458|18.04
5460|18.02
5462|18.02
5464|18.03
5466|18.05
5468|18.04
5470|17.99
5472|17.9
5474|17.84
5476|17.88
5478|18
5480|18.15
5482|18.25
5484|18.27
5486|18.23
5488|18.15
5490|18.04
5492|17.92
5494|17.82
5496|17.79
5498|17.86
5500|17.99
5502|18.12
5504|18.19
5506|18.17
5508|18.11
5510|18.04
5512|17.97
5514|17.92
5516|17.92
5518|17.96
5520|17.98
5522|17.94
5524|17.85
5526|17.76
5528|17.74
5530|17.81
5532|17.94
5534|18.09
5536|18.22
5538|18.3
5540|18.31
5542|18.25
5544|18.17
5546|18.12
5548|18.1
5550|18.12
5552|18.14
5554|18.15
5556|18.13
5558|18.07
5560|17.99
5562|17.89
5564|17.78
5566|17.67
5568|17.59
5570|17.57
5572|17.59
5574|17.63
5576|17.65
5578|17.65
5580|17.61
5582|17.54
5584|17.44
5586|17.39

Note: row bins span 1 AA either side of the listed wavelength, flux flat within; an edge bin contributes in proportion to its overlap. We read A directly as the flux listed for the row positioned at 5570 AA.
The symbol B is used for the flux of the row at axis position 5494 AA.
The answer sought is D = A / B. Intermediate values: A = 17.57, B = 17.82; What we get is 0.99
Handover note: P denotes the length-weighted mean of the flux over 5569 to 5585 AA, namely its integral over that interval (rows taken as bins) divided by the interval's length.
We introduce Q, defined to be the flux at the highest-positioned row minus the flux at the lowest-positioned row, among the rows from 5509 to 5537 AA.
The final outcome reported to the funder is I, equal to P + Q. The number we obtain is 17.8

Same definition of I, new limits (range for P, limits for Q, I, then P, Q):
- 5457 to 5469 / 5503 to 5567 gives 17.5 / 18.0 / -0.52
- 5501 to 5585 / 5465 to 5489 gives 18.0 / 17.9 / 0.10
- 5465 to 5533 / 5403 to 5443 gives 18.2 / 18.0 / 0.26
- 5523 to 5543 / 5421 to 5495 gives 17.7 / 18.0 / -0.32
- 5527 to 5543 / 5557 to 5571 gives 17.6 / 18.1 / -0.50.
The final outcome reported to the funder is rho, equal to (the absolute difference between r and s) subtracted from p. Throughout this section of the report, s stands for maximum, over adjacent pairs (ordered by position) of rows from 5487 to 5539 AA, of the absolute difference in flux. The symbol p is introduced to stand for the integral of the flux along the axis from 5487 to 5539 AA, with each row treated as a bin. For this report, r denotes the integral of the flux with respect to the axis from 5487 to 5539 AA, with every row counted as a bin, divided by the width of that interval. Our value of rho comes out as 917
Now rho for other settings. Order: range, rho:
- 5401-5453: 921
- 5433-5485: 922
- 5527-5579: 916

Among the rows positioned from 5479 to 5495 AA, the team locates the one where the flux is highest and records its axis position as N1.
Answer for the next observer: 5484 AA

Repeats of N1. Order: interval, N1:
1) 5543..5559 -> 5544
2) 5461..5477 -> 5466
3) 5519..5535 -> 5534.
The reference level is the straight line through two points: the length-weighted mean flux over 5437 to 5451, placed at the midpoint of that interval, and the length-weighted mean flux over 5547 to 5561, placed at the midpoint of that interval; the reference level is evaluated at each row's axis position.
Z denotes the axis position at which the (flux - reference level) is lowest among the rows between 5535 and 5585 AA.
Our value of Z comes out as 5584 AA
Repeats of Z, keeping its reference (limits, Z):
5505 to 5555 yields 5528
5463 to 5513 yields 5496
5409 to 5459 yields 5430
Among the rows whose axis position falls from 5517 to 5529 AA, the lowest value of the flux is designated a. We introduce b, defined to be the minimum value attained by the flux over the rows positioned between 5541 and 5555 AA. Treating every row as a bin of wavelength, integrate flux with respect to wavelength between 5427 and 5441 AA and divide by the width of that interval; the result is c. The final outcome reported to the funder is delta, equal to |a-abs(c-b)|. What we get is 17.7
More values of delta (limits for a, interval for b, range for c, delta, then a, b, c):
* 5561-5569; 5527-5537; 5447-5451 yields 17.1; 17.59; 17.74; 18.2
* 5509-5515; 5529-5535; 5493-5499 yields 17.9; 17.92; 17.81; 17.8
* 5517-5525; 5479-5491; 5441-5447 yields 17.8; 17.85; 18.04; 18.0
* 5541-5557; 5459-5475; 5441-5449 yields 17.9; 18.1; 17.84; 18.1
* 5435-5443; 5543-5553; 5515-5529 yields 17.8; 18.03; 18.1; 17.9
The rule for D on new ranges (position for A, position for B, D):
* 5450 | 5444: 1.01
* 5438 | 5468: 1.01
